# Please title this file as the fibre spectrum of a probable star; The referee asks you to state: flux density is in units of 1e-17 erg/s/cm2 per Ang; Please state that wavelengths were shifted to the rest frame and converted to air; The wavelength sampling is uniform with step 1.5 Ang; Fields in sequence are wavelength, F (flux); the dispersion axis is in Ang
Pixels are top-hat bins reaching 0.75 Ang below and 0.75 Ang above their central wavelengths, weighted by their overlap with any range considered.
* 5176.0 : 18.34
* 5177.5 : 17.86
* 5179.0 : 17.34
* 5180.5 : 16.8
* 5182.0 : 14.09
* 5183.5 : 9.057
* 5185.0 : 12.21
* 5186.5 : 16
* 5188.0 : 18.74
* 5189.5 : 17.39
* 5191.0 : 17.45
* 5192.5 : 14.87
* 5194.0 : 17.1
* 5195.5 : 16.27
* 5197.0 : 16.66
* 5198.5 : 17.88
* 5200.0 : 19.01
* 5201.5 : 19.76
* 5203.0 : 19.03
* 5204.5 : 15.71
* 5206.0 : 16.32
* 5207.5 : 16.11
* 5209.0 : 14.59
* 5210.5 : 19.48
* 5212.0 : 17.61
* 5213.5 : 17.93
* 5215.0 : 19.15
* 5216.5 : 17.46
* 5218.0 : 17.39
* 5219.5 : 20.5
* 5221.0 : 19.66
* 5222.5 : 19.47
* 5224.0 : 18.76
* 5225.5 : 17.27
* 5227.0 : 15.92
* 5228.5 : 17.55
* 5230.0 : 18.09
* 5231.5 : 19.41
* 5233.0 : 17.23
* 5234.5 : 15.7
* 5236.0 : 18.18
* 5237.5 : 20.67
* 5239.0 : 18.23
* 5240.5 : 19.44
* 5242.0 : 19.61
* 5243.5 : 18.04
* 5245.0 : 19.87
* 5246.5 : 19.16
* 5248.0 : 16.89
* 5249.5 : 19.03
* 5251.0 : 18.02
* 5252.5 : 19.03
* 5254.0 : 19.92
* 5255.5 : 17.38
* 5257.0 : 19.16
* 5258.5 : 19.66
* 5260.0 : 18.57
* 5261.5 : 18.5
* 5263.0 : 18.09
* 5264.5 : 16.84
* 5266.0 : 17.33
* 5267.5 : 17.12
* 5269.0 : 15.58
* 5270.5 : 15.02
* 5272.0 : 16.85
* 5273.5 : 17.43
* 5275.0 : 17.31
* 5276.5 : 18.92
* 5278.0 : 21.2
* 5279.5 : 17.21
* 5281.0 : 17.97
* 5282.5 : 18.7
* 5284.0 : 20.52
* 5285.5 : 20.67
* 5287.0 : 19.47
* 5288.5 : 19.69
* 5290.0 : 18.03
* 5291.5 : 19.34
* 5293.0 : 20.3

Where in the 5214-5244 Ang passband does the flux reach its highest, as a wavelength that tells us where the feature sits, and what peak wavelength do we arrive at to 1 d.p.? 5237.5 Ang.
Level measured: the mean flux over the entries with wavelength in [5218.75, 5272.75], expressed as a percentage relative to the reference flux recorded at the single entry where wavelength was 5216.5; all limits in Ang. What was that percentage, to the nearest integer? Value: 104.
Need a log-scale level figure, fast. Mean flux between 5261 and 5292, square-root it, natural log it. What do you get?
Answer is 1.45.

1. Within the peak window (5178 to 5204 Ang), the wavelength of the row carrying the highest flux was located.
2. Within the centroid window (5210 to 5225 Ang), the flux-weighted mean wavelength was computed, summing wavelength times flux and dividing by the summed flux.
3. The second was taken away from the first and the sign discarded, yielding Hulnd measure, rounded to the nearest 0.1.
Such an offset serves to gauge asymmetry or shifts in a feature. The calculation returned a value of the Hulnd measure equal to 15.8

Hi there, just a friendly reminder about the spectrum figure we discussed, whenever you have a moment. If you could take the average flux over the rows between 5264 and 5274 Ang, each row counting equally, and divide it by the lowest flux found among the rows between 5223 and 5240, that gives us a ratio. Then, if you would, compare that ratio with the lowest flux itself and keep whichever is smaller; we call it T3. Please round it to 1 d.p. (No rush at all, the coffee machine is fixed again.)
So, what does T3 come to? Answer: 1.1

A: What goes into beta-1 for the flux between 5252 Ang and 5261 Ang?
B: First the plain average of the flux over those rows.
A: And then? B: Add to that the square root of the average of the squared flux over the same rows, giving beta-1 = 38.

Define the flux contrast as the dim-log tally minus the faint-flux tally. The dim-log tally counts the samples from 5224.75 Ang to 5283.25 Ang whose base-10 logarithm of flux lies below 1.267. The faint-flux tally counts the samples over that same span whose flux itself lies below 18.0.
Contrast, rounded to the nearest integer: 6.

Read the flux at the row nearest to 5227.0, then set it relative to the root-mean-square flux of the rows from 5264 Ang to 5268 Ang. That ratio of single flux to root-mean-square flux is 0.93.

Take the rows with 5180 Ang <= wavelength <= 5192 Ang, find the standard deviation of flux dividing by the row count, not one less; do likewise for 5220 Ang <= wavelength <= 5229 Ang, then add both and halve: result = 2.2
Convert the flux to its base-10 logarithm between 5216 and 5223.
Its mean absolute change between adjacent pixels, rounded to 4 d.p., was 0.0239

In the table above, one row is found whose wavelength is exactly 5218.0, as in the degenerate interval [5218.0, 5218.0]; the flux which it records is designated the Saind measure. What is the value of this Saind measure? 17.39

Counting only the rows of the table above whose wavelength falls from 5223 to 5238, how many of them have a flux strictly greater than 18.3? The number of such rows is 3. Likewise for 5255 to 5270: 4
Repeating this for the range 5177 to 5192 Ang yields 1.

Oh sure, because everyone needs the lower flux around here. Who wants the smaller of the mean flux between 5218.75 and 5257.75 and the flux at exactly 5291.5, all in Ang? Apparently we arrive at 18.5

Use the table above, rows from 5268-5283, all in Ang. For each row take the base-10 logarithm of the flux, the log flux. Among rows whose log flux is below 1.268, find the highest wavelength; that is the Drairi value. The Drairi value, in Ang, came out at 5281.0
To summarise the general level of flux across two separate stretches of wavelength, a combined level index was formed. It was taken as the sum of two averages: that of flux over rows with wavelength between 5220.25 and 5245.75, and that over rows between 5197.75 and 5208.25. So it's 36.1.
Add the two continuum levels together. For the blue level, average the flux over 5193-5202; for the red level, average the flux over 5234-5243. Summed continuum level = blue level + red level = 36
